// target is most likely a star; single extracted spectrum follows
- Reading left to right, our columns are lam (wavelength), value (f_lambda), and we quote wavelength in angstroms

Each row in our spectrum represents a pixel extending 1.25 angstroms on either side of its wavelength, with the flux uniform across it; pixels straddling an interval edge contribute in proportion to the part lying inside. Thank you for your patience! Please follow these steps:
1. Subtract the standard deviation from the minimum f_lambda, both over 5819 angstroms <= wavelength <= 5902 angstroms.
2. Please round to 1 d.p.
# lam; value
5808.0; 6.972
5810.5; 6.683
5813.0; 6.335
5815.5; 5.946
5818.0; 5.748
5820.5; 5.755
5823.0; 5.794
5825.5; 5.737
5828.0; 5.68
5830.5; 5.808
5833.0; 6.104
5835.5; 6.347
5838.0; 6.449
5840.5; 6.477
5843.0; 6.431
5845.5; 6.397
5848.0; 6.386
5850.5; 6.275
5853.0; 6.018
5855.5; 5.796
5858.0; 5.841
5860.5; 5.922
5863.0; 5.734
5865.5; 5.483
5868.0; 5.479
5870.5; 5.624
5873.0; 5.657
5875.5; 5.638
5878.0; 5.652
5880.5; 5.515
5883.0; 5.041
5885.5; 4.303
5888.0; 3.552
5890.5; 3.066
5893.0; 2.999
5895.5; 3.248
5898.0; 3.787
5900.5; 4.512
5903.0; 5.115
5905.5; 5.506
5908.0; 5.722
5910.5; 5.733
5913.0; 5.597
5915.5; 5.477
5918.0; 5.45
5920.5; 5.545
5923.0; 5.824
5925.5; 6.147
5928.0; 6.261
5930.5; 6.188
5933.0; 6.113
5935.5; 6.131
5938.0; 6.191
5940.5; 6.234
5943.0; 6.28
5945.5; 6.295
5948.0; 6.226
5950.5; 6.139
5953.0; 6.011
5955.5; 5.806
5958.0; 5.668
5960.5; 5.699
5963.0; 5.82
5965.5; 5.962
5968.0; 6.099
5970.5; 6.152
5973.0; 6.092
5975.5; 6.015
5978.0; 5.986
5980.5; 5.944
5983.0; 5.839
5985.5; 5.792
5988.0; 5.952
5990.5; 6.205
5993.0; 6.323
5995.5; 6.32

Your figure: 2.0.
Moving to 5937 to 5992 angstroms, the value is 5.5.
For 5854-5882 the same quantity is 5.3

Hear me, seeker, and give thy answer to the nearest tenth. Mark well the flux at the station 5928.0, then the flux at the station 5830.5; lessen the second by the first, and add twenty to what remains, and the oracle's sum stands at 19.5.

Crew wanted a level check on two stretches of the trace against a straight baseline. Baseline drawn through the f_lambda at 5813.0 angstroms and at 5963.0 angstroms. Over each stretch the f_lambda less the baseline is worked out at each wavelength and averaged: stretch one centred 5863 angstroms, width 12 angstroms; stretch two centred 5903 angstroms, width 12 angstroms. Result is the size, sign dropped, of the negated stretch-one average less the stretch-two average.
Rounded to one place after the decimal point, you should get 1.6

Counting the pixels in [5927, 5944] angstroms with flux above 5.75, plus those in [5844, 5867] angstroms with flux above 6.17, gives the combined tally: 10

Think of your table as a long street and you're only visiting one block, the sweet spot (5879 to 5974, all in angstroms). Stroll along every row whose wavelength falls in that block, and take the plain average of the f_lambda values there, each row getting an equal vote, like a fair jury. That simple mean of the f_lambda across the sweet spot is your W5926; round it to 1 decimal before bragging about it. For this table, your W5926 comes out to 5.5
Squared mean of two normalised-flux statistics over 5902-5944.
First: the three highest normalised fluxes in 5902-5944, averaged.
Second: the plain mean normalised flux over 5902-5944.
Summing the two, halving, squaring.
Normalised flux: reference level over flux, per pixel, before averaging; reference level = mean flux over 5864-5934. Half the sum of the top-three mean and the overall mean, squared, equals 0.85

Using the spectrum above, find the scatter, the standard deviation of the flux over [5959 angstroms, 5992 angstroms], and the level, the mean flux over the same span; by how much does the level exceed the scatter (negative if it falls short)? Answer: 5.82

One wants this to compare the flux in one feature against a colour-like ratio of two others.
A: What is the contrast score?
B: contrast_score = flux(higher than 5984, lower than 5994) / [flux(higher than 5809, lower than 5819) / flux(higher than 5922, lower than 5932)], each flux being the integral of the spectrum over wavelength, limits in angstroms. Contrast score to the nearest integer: 60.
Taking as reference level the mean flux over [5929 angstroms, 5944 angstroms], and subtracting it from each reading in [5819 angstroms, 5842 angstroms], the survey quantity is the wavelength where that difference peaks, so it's 5840.5 angstroms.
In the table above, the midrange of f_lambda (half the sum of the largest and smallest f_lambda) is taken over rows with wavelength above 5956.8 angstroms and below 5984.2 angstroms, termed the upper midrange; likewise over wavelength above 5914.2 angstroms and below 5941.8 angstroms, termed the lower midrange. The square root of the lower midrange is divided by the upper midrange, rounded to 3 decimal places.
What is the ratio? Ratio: 0.409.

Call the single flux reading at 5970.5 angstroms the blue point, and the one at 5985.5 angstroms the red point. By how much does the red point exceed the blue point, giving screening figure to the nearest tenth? -0.4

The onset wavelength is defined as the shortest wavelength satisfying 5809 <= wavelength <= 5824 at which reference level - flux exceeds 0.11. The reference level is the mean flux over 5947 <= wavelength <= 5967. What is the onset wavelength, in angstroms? 5818.0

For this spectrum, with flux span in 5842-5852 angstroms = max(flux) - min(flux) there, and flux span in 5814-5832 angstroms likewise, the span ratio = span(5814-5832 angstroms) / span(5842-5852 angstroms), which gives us 1.7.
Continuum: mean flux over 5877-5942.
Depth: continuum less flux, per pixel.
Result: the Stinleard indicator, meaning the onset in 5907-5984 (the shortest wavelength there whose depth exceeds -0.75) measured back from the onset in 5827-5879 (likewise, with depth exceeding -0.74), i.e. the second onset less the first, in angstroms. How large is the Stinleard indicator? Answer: -80.0 angstroms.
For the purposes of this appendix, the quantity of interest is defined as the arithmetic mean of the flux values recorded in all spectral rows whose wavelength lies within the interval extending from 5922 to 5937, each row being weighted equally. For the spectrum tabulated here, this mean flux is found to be 6.1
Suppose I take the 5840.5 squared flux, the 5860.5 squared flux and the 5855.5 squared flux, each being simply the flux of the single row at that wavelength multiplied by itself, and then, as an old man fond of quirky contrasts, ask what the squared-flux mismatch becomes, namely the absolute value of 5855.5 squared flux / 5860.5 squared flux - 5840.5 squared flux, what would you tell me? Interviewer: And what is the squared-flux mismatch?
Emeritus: 41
